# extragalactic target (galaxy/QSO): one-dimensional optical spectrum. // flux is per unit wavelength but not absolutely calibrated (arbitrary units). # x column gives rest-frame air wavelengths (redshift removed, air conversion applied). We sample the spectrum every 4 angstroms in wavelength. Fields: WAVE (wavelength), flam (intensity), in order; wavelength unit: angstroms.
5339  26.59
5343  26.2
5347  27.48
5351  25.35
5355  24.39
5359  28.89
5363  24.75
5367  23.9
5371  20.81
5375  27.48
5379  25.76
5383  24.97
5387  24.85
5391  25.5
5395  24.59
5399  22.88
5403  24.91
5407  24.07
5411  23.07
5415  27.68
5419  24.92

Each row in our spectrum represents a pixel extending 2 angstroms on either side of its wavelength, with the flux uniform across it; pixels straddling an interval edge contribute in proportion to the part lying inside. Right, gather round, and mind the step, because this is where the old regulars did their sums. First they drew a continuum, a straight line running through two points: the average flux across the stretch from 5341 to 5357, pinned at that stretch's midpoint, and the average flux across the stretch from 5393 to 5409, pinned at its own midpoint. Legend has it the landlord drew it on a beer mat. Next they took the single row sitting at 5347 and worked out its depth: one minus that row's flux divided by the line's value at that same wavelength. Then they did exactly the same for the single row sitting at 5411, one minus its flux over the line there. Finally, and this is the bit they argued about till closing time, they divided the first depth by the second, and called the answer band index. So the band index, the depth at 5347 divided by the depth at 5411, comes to -2.0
